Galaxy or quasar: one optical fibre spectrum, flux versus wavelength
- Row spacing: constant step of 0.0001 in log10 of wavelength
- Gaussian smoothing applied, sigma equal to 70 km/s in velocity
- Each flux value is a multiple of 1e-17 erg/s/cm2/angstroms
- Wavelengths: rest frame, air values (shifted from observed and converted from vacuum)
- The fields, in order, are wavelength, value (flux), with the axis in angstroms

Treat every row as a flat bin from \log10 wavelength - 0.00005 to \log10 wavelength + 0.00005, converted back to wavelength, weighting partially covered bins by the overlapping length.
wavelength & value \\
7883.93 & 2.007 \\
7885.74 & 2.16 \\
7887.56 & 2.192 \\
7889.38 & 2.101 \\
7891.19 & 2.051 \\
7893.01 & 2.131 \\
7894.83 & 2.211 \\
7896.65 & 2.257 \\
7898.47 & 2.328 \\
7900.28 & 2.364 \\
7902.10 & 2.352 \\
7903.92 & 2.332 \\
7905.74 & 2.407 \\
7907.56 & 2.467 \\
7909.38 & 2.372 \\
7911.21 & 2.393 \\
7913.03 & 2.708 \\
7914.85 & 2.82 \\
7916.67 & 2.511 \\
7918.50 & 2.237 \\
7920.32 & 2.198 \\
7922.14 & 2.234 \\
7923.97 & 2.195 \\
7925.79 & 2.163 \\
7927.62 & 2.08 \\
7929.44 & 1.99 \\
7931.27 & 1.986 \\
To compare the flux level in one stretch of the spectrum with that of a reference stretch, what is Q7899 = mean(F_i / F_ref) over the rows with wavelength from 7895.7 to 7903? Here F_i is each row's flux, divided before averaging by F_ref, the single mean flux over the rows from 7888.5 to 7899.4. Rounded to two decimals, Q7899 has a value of 1.07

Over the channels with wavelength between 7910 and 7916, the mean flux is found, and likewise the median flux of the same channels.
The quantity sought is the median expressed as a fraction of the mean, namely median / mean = 1.03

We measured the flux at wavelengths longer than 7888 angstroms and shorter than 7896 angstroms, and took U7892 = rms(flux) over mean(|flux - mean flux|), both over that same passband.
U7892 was 45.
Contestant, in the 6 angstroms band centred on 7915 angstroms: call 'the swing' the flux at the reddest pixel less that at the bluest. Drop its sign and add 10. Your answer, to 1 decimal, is 10.2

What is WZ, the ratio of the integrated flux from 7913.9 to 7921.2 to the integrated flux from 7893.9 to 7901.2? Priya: 1.07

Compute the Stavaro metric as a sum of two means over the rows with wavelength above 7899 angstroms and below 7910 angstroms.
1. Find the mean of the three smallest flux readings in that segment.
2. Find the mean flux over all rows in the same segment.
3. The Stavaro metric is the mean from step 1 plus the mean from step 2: 4.73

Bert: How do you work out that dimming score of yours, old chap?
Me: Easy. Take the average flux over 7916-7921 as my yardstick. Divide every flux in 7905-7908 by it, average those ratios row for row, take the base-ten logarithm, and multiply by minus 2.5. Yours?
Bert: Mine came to -0.06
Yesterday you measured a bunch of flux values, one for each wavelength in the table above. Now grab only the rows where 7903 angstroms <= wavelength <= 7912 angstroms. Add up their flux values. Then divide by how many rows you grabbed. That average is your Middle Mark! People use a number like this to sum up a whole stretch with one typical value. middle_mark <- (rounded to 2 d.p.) 2.39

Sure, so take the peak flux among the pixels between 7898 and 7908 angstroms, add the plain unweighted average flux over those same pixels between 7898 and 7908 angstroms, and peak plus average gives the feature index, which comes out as 4.84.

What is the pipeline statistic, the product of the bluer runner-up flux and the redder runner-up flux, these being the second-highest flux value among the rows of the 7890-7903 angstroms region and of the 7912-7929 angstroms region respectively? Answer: 6.37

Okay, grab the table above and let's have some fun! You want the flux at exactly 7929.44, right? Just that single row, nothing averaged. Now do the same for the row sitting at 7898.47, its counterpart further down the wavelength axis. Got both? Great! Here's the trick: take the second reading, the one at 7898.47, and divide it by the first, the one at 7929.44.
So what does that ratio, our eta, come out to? 1.17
